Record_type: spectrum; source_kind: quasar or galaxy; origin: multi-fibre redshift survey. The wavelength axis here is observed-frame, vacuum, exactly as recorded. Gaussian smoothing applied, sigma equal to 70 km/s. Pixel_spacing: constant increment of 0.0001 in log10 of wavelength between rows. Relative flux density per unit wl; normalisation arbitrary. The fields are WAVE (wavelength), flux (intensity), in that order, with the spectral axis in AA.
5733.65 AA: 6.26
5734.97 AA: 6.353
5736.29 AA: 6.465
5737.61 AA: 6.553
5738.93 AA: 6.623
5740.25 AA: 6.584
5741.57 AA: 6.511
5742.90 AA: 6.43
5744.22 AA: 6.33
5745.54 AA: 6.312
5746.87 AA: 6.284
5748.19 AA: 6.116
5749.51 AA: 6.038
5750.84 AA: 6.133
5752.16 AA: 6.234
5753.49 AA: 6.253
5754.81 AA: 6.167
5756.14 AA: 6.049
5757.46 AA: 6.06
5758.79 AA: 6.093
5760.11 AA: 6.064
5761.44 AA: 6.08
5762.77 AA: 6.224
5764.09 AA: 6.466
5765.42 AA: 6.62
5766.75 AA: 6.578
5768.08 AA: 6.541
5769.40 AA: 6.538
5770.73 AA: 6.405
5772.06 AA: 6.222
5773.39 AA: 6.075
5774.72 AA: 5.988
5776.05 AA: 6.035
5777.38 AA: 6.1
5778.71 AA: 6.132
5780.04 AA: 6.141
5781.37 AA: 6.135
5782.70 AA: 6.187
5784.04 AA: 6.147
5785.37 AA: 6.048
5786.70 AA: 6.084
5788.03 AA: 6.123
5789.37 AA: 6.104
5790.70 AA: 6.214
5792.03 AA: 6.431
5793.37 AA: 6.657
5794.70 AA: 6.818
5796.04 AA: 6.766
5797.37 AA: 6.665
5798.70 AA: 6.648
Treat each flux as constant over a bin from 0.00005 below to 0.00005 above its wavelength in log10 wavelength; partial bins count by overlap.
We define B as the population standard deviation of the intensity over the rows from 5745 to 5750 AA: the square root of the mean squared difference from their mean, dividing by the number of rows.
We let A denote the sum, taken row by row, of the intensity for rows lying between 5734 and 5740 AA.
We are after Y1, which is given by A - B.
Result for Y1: 25.9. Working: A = 26.0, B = 0.114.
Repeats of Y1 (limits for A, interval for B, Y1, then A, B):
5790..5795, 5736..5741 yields 26.1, 26.1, 0.058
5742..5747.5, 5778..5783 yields 25.3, 25.4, 0.022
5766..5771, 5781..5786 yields 26.0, 26.1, 0.051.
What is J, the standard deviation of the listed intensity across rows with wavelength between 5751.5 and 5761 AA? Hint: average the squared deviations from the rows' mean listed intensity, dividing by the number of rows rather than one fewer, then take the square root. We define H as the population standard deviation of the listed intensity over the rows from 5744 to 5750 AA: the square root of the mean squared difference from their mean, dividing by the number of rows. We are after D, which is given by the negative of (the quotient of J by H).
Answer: -0.7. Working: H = 0.12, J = 0.080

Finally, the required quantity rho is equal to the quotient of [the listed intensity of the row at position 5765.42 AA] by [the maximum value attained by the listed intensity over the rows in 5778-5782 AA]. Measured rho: 1.08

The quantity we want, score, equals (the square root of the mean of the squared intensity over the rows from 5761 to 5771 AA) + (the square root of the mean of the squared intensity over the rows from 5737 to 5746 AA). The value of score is 12.9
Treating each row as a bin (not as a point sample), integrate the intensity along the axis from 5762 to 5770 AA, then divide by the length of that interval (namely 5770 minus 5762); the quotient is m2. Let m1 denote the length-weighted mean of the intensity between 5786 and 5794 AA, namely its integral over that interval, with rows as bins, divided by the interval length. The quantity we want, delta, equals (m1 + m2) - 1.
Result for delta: 11.8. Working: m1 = 6.26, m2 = 6.49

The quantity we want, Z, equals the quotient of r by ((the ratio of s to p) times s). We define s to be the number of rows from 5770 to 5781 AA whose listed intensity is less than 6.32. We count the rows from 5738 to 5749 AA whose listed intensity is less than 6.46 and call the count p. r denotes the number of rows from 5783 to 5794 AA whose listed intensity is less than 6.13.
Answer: 0.4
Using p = 5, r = 4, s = 7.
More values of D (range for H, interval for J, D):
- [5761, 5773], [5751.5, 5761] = -0.4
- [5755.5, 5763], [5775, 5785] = -0.7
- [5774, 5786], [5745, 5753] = -1.6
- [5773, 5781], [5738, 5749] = -3.0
